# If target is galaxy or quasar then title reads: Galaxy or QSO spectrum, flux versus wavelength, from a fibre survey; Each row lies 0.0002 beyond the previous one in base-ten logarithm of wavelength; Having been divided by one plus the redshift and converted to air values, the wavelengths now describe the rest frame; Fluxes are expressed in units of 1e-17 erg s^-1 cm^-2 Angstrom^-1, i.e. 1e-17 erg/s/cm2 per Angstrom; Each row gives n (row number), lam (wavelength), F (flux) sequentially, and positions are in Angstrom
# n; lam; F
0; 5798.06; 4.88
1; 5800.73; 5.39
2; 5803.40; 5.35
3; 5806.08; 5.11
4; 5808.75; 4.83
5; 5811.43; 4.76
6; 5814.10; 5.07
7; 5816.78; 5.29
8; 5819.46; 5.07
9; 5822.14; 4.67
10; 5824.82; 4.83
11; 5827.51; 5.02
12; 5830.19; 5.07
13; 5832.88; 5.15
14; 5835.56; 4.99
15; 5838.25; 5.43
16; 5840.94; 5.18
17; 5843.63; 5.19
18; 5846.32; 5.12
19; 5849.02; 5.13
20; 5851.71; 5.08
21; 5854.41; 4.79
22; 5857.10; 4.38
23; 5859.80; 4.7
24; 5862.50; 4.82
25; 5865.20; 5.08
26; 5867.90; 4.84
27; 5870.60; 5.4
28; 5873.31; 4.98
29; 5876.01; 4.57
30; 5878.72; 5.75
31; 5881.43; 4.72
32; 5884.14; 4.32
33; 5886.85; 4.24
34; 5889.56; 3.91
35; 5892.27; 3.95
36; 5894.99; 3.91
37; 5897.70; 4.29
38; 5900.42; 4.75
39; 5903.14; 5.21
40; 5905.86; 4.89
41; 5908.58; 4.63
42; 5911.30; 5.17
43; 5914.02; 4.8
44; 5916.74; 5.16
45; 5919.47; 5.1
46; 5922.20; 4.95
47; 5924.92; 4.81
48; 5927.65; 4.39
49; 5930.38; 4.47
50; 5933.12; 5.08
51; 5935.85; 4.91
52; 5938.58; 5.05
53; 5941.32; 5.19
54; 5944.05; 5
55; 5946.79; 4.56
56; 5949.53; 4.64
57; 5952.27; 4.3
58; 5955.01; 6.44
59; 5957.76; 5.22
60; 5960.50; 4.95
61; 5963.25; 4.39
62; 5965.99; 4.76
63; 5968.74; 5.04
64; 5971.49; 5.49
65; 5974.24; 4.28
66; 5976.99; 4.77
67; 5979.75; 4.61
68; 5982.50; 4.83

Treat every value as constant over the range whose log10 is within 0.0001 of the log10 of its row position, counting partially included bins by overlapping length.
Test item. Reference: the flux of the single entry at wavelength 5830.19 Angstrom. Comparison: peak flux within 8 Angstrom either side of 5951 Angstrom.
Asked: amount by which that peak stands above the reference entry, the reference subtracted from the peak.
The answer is 1.4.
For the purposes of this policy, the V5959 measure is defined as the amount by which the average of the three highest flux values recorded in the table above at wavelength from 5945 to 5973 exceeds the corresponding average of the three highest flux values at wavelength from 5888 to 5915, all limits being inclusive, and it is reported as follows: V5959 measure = 0.6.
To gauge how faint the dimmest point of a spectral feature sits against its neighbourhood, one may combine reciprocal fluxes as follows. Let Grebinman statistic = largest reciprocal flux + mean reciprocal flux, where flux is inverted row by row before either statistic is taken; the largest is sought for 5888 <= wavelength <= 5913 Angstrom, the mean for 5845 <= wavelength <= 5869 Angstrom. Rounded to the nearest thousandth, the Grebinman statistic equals 0.461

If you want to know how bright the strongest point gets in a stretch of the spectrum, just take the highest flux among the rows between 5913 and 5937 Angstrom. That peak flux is 5.16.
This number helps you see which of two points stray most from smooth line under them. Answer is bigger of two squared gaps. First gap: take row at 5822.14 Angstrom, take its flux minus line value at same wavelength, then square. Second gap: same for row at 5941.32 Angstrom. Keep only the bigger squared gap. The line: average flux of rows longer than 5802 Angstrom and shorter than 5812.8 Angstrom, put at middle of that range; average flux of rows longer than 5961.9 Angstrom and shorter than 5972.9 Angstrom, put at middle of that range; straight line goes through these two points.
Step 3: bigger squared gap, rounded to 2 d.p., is 0.11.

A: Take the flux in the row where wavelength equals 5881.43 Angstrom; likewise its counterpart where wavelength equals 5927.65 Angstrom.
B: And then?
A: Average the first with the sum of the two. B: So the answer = 6.9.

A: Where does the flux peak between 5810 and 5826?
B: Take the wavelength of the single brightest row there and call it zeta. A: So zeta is 5816.78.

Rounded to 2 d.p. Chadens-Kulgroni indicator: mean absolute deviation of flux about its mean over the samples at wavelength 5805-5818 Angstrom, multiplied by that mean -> 0.87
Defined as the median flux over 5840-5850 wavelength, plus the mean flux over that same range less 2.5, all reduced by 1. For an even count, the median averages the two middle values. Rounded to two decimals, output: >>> 6.81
